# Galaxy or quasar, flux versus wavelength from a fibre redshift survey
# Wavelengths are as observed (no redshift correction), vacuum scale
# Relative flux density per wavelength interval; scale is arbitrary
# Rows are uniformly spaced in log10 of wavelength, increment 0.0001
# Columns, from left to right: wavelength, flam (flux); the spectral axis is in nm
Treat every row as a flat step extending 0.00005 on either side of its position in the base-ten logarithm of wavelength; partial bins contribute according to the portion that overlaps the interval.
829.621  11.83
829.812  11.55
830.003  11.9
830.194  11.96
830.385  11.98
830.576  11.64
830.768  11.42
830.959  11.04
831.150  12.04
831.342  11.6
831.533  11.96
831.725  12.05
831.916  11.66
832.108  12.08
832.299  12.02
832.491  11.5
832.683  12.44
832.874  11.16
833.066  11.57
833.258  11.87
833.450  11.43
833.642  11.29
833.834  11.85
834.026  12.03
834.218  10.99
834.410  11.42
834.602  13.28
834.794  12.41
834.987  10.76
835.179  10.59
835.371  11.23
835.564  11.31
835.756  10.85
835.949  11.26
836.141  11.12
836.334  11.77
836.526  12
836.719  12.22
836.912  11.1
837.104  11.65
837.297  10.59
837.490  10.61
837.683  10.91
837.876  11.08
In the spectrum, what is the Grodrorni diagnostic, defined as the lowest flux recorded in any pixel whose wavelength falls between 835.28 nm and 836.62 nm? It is 10.85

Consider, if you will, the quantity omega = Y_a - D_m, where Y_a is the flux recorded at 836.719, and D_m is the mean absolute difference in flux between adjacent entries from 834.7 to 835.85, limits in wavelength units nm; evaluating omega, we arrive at 11.6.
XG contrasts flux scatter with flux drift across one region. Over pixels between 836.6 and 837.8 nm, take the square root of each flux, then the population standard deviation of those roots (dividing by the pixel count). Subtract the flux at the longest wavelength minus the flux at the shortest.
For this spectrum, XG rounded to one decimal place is 1.4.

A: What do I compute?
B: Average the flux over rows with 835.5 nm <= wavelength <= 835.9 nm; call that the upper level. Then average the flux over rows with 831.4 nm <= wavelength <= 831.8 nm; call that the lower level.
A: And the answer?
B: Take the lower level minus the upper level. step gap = 0.9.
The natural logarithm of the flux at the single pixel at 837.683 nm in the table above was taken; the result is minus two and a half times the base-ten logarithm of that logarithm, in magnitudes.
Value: -0.95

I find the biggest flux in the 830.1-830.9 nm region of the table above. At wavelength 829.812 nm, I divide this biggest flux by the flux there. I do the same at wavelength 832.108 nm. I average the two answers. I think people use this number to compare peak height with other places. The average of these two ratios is 1.01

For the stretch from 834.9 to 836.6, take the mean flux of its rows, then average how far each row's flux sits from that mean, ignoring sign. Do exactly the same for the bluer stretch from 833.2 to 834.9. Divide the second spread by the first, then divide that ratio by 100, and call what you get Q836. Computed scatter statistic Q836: 0.015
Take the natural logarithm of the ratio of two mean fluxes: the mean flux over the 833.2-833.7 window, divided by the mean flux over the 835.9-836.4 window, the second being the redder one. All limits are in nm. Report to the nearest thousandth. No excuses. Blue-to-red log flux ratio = 0.013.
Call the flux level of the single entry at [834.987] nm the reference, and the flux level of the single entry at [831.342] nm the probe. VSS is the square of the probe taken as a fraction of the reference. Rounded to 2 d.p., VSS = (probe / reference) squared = 1.16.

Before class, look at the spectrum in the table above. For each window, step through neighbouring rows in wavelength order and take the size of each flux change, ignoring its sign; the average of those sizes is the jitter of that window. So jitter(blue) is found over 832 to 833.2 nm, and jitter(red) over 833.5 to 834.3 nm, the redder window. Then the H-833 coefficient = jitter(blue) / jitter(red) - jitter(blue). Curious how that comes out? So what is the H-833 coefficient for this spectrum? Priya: 0.44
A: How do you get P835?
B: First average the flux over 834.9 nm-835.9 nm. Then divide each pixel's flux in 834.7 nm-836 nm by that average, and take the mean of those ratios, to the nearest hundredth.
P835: 1.02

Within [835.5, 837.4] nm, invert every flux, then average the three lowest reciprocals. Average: 0.0834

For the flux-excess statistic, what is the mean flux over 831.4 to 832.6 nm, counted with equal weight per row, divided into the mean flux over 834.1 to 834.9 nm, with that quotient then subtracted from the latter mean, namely 11.0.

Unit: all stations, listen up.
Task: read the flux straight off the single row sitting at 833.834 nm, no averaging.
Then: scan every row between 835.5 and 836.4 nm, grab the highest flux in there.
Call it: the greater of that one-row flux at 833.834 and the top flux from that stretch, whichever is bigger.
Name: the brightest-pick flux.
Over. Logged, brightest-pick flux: 11.85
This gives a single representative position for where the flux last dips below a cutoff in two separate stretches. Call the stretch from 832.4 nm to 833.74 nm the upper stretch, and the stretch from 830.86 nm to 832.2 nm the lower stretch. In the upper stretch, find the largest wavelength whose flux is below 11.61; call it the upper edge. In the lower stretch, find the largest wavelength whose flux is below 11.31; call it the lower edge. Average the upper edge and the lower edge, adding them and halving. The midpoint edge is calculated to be 832.30 nm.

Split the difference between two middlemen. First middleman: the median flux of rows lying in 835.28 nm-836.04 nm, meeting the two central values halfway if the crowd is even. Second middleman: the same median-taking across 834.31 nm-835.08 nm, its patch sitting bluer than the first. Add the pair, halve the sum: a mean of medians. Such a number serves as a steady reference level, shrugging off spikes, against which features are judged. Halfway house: 11.58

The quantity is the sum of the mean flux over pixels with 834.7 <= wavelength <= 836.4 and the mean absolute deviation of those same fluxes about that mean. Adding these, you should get 11.6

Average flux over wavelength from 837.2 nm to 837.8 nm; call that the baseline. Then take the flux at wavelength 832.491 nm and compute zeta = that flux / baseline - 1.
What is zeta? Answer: 0.074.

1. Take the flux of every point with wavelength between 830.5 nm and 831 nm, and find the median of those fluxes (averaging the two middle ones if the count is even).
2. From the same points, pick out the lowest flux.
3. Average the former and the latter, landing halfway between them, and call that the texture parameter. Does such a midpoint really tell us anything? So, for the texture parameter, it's 11.2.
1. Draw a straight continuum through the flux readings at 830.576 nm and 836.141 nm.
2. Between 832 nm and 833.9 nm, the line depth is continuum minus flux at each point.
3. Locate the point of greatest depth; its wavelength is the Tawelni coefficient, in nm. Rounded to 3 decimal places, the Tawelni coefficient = 832.874 nm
